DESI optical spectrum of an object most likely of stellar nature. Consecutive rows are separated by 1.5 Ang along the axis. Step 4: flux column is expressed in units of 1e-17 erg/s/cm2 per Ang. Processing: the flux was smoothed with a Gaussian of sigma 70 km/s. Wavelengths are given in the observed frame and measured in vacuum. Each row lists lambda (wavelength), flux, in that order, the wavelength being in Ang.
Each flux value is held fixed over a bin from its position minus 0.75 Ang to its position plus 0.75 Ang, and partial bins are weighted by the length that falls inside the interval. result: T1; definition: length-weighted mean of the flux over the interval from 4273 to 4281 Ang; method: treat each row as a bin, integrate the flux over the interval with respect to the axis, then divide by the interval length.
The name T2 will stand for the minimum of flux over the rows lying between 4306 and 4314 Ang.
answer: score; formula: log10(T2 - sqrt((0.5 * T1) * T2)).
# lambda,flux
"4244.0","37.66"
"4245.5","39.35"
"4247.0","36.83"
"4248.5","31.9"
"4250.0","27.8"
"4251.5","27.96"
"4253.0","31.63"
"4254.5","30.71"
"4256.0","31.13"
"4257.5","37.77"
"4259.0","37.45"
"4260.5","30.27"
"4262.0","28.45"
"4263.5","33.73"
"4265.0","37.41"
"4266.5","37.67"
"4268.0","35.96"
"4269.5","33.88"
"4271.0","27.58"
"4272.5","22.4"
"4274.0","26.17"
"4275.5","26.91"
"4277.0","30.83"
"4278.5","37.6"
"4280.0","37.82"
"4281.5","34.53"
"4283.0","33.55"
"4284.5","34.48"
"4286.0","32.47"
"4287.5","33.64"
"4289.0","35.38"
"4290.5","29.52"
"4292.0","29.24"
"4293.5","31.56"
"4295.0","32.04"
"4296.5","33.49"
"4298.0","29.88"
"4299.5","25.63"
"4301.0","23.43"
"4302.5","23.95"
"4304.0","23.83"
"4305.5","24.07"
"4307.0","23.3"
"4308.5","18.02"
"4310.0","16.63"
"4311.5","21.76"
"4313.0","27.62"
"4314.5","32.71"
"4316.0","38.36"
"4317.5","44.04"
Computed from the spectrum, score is -0.39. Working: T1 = 32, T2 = 16.63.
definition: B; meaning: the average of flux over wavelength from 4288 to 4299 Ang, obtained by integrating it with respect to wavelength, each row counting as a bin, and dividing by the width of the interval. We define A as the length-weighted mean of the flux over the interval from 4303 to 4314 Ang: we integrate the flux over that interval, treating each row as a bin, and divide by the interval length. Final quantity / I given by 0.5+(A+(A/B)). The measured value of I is 23.7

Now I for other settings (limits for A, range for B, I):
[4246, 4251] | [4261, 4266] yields 33.8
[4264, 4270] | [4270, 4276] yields 38.1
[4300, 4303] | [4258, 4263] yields 25.1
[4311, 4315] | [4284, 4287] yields 28.7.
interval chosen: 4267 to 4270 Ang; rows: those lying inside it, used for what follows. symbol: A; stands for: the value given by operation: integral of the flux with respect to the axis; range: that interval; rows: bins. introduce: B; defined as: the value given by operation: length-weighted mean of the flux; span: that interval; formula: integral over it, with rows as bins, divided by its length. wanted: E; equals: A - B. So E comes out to 70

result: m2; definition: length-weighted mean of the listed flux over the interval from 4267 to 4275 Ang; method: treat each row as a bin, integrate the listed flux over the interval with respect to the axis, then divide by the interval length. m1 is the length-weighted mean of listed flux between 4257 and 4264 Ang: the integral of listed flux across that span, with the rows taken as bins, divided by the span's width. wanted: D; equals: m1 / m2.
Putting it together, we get 1.14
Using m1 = 33.4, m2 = 29.4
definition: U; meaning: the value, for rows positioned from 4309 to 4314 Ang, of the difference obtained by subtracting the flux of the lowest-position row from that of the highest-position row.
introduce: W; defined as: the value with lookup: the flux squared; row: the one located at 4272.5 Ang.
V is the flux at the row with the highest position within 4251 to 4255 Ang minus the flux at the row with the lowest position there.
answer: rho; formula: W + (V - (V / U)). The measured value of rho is 504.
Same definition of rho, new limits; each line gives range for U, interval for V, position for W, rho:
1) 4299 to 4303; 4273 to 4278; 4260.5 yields 924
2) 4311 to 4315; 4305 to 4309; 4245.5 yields 1543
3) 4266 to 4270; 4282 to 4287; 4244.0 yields 1417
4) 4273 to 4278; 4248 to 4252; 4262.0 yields 806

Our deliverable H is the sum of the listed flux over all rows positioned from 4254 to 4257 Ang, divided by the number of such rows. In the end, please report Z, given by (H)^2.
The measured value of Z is 956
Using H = 31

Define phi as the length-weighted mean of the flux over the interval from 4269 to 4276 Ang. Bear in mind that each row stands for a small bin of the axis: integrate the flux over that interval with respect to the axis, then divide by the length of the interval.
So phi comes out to 27.2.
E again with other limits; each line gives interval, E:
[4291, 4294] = 60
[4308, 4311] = 35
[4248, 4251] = 59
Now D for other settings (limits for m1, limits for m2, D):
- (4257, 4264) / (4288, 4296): 1.05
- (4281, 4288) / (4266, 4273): 1.07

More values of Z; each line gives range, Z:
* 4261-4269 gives 1200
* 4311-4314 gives 610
